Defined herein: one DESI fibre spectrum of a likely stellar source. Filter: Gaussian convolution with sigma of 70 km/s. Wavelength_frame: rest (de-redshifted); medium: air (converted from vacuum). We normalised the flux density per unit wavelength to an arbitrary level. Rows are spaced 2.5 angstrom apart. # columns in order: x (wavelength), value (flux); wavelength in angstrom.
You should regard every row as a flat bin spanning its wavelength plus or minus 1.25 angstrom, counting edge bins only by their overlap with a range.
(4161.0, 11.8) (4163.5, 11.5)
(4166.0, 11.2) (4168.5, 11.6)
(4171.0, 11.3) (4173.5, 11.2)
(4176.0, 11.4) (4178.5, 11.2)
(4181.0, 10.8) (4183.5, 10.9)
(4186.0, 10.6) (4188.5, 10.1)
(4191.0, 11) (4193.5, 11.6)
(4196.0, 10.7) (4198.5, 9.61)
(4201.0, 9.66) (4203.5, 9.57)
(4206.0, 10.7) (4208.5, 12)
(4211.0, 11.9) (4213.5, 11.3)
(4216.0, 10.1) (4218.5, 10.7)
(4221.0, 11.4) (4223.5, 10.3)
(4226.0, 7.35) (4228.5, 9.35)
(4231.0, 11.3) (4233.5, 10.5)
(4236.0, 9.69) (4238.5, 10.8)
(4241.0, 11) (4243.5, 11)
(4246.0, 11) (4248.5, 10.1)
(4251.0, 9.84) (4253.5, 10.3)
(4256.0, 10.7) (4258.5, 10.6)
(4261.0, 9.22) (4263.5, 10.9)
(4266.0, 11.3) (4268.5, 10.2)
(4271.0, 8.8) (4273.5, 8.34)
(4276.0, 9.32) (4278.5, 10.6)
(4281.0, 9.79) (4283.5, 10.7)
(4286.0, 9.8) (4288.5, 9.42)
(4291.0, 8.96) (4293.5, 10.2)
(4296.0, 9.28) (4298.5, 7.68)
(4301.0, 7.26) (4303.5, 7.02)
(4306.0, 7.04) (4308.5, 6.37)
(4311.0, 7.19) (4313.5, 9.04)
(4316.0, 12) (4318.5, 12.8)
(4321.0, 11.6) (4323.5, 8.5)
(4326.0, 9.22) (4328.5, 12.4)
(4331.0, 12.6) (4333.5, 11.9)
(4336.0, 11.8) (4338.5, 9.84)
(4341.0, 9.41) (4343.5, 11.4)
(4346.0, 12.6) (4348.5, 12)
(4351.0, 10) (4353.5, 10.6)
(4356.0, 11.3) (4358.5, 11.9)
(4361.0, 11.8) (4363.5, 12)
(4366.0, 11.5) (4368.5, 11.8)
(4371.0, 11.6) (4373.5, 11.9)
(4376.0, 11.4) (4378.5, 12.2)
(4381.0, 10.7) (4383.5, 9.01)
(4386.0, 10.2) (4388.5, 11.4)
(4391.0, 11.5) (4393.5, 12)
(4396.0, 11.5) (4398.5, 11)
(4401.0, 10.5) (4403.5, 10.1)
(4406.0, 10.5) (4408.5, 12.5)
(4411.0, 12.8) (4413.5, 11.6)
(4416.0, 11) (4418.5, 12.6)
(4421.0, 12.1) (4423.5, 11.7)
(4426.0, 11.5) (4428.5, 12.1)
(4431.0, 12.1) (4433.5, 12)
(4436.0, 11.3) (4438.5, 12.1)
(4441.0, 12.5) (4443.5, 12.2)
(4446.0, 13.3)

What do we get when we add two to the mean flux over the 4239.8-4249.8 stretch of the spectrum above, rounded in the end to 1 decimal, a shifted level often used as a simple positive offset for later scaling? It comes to 12.8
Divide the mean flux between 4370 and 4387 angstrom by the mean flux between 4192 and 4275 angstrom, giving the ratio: 1.06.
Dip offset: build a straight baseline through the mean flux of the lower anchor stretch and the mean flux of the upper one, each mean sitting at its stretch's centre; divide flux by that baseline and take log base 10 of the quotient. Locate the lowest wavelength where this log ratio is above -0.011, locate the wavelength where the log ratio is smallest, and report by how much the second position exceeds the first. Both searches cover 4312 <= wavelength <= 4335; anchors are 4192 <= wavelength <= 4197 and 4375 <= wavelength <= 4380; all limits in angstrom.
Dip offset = 7.5 angstrom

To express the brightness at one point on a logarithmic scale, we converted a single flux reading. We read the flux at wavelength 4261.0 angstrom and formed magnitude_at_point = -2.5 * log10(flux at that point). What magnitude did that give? -2.41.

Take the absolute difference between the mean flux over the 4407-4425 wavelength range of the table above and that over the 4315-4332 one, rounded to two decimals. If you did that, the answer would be 0.74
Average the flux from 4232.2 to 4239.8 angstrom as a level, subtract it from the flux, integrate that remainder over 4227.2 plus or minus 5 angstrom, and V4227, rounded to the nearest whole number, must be -8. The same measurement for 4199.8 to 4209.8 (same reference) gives 2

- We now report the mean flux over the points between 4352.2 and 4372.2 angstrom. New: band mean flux 11.6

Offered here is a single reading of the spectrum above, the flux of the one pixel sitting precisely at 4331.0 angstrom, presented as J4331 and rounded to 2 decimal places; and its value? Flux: 12.60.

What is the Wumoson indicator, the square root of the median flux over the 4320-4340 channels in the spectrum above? 3.42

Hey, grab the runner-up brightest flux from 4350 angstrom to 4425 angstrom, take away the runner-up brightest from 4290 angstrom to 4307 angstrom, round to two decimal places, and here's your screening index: 3.32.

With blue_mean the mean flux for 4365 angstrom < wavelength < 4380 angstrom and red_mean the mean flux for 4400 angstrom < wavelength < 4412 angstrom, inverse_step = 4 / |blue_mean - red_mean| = 8.8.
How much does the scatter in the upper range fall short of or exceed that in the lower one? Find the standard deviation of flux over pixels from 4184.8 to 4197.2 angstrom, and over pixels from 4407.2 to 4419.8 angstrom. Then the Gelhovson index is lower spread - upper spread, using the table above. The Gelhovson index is -0.2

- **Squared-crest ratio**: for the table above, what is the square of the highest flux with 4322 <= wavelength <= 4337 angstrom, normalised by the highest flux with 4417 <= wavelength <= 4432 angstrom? 12.6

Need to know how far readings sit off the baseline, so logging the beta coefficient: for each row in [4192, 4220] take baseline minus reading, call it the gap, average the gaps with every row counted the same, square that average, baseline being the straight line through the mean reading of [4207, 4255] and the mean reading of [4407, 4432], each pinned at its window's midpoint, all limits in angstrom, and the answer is 0.15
